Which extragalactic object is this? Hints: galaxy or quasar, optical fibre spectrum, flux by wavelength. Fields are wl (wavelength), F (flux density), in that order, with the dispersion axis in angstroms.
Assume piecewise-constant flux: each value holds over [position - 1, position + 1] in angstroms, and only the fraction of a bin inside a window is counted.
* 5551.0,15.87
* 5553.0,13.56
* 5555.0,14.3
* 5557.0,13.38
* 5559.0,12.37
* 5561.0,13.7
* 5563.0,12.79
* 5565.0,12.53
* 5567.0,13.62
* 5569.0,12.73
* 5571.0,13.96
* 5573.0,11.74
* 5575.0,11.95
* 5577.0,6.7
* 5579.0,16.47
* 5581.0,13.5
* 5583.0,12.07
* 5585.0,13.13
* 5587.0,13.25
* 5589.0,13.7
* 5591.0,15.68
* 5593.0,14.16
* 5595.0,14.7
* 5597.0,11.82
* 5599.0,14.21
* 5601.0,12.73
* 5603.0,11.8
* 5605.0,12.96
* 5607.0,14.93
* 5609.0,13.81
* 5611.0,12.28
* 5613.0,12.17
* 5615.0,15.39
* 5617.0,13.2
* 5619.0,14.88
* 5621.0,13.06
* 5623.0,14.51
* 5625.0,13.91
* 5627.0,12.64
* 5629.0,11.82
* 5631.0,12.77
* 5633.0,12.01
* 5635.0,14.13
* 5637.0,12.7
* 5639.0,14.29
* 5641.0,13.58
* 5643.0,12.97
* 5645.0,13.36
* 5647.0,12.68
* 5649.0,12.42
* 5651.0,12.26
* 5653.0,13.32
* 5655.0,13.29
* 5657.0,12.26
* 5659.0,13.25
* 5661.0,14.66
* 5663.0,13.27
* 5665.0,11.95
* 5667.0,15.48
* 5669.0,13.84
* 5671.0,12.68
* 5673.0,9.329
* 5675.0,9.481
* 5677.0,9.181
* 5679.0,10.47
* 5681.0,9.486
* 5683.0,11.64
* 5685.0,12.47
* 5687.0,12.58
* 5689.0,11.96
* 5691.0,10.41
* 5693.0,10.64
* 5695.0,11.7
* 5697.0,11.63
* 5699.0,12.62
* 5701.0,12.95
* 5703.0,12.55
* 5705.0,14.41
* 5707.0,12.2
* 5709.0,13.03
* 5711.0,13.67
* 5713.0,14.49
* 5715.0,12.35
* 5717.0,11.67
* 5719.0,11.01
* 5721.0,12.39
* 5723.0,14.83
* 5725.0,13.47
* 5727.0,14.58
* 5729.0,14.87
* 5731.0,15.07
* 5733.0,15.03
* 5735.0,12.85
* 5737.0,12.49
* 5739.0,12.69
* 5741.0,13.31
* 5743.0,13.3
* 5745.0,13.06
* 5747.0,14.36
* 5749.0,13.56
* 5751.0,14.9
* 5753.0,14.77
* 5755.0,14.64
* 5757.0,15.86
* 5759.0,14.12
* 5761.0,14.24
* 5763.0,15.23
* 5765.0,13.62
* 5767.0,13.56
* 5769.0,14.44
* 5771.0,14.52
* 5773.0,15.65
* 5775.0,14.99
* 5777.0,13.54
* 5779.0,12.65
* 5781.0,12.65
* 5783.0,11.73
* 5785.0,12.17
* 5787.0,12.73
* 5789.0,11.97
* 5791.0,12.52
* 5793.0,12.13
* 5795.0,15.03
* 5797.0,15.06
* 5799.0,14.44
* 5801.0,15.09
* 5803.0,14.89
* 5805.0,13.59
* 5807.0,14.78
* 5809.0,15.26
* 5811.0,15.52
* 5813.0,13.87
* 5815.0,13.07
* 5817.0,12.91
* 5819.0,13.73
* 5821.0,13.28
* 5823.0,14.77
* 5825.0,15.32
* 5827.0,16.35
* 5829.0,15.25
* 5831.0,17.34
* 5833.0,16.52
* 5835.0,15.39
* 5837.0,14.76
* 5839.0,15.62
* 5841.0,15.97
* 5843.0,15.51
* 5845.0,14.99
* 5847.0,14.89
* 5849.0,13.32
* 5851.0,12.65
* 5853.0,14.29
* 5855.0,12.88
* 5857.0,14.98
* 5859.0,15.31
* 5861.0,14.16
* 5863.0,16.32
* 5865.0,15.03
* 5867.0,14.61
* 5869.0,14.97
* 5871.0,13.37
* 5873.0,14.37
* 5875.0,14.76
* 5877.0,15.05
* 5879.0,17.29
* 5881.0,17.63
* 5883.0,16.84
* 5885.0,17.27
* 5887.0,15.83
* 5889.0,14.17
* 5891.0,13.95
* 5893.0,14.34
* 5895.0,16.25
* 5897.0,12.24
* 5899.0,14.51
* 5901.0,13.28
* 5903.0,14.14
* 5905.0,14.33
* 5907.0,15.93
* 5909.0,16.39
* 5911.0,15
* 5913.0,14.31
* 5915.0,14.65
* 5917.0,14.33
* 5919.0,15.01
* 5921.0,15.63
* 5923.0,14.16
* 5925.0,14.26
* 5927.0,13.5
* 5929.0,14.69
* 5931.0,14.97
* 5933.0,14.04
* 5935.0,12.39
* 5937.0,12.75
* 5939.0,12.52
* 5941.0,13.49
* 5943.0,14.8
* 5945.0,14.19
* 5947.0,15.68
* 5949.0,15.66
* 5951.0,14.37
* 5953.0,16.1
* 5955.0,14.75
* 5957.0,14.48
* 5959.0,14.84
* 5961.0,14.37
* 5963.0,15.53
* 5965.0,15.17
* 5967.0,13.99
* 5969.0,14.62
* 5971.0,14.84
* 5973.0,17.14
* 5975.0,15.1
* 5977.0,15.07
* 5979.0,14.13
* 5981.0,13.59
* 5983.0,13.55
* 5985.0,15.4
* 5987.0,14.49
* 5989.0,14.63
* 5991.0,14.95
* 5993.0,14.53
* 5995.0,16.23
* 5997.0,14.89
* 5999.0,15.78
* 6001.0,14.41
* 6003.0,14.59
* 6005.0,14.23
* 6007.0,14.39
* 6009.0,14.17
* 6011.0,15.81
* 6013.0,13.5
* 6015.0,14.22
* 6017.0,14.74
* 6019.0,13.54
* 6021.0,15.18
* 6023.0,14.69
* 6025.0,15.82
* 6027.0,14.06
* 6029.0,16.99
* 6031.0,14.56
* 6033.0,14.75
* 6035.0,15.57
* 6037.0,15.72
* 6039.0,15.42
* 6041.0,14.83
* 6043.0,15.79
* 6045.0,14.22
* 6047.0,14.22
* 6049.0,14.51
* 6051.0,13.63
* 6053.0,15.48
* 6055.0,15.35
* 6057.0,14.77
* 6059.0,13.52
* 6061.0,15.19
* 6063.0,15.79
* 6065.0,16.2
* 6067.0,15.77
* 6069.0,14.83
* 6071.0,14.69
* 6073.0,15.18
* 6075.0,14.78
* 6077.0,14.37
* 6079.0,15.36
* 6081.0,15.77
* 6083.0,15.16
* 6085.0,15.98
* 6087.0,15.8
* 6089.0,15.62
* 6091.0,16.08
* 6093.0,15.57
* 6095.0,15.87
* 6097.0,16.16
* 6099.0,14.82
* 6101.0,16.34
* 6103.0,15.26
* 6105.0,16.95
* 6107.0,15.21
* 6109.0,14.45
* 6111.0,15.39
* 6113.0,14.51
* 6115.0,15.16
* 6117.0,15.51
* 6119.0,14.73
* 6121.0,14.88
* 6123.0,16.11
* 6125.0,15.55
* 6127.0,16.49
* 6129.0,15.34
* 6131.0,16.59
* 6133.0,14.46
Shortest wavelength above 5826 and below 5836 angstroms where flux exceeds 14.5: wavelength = 5827.0 angstroms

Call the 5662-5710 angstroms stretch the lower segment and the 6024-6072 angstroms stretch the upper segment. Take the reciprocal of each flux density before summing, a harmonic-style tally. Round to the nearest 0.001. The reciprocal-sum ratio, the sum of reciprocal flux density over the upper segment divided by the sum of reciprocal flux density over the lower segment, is 0.778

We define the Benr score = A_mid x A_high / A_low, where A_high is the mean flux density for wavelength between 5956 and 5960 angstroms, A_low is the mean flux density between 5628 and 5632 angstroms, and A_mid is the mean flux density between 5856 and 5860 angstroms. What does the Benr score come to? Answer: 18.1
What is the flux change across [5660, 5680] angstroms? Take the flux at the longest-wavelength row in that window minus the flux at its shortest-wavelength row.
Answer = -4.2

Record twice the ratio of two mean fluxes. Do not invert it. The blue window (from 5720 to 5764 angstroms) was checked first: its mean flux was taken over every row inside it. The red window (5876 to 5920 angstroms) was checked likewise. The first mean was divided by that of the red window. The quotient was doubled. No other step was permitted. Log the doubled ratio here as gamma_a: 1.86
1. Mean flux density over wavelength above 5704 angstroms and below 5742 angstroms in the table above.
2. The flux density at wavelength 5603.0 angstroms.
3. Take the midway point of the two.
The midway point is 12.6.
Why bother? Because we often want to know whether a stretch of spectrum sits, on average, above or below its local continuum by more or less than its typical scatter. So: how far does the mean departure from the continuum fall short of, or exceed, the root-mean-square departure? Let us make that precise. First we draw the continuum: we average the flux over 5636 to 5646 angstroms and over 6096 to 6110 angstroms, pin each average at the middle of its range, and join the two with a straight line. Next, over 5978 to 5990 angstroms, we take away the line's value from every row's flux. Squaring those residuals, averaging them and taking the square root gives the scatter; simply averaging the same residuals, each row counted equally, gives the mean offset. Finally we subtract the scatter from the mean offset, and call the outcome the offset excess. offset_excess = -1.7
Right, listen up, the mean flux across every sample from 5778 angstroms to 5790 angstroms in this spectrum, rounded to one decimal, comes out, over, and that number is 12.3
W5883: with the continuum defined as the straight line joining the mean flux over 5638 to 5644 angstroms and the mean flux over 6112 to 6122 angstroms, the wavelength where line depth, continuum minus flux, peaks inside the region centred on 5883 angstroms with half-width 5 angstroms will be 5887.0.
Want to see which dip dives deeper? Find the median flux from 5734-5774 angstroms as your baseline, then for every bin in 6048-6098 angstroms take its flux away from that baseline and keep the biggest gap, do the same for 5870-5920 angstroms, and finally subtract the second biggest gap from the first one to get -1.3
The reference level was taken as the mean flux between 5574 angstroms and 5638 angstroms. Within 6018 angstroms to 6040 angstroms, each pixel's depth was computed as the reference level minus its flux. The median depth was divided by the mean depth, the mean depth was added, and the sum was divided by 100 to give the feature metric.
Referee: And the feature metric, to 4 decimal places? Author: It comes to -0.0087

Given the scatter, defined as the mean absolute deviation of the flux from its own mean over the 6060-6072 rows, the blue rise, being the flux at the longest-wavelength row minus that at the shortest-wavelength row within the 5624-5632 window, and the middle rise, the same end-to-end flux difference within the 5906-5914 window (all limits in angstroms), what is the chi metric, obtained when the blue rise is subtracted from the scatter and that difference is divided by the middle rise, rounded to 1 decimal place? -1.0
